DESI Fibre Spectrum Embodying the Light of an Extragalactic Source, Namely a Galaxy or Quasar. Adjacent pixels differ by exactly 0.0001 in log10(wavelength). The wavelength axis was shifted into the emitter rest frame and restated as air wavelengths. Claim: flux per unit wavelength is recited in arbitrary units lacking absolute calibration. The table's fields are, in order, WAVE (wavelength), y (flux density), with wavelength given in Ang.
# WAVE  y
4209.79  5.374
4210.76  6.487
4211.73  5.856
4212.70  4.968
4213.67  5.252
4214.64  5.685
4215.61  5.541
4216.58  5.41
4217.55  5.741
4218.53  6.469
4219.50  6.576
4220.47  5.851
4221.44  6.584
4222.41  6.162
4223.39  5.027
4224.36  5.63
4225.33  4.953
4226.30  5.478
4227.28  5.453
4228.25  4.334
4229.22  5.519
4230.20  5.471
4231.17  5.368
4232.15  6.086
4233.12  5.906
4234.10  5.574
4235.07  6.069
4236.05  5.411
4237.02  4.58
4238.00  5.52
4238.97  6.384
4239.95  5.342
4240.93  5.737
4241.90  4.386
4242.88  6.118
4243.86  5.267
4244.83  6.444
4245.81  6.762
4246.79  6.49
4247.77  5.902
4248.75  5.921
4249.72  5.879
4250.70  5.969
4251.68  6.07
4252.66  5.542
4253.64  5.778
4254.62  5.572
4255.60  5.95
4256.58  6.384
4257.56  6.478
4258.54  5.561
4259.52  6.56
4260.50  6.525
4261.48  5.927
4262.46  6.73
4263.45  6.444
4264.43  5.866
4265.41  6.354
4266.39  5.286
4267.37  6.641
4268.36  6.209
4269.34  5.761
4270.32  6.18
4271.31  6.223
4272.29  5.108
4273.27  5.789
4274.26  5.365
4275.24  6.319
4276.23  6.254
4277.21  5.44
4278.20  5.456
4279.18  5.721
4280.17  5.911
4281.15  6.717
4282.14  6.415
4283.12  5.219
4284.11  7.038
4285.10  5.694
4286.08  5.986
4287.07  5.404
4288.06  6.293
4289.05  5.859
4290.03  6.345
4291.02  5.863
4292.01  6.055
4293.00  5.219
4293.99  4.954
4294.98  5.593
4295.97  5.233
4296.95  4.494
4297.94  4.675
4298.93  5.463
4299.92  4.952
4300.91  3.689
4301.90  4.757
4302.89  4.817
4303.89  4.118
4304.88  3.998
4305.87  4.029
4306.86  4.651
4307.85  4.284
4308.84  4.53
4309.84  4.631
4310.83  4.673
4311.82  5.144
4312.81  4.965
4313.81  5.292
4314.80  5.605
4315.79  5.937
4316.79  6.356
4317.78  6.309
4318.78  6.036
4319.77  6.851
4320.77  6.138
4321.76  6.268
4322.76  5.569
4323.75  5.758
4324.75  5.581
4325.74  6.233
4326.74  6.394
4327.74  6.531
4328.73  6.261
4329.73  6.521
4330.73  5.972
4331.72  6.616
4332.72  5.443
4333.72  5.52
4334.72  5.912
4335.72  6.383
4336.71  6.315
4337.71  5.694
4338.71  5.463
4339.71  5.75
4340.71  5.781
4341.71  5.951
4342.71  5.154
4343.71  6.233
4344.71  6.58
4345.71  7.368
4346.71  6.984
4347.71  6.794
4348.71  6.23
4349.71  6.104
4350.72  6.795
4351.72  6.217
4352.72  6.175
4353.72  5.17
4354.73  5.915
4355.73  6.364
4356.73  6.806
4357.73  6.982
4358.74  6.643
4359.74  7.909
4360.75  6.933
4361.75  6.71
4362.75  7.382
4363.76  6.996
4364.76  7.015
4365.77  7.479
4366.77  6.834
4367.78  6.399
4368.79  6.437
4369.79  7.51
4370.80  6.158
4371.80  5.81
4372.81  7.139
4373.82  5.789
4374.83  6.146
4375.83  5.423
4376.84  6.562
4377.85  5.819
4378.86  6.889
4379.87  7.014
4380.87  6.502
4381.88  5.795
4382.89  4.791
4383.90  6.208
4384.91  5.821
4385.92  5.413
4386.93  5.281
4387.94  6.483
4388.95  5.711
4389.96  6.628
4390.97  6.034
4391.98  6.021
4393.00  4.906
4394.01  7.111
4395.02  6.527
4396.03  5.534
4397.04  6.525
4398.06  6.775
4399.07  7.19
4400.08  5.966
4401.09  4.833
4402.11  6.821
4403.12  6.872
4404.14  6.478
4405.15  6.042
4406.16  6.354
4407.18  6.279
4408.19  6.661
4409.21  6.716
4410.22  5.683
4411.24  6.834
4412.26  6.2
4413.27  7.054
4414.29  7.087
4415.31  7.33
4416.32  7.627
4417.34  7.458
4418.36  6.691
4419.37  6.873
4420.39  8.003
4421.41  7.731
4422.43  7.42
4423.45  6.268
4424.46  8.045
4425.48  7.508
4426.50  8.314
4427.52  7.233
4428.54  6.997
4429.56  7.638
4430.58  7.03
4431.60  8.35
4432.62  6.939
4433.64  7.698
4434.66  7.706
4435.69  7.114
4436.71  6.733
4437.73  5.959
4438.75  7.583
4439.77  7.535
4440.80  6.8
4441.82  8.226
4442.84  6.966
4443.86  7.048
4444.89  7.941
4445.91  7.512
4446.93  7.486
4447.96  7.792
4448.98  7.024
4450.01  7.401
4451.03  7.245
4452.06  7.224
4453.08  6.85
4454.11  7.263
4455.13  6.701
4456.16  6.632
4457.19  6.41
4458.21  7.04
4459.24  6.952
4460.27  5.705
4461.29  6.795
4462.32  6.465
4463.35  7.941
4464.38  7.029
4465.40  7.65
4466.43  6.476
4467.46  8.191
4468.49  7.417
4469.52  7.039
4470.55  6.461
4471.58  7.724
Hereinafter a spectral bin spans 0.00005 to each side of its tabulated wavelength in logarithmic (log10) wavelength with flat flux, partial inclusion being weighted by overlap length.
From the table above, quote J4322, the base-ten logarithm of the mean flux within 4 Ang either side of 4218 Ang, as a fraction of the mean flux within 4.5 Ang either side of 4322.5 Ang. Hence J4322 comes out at -0.008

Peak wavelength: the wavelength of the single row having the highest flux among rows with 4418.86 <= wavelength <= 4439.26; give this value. 4431.60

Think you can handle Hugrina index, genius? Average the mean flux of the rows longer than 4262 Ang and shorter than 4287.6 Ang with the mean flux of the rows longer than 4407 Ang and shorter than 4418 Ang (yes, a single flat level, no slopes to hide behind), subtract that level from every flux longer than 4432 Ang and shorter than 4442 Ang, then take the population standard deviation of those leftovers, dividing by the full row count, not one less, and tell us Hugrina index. 0.62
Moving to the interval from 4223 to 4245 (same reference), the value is 0.55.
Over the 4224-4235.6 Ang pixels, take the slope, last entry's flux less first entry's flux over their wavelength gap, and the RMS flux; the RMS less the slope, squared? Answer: 30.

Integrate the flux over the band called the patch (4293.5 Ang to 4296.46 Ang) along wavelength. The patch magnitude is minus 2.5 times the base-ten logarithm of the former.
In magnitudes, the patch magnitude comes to -2.98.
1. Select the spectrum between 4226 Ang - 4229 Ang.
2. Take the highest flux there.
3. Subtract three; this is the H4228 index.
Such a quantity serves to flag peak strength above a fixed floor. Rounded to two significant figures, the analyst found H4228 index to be 2.5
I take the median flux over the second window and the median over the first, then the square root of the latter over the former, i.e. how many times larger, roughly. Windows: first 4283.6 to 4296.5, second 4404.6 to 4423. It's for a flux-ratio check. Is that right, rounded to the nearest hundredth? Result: 0.92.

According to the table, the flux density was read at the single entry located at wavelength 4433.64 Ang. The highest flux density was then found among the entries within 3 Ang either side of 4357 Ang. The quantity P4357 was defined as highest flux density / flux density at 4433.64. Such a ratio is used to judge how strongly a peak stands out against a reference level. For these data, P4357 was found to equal 1.03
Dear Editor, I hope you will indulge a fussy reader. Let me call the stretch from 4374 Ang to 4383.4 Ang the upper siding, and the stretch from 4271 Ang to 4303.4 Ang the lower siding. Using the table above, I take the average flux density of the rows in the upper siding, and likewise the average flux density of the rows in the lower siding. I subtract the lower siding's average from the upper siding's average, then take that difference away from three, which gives 2.5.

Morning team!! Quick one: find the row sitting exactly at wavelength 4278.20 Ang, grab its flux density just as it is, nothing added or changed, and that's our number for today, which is 5.456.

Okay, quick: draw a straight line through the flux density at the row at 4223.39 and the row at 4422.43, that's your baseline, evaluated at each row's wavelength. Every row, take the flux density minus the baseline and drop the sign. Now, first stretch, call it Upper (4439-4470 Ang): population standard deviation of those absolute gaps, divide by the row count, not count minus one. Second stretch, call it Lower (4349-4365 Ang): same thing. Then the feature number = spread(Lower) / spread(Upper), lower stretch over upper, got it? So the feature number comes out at 0.8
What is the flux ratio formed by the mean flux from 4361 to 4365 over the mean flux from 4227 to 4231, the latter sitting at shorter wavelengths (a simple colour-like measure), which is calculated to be 1.35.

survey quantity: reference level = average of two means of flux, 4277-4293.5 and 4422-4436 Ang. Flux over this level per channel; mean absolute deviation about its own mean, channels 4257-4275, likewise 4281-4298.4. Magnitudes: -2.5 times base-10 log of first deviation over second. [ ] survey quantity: 0.31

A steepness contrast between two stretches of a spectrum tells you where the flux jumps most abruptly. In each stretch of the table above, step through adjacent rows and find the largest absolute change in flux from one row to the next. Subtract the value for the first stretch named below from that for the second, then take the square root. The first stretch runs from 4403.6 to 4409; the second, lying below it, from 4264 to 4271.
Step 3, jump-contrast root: 1.0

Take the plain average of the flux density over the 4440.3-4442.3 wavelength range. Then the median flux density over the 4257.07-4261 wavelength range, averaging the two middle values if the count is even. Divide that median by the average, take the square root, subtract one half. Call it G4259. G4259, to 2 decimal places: 0.43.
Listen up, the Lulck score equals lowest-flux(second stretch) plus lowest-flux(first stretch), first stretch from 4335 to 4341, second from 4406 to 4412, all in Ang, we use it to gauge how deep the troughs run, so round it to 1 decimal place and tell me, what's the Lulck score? 11.1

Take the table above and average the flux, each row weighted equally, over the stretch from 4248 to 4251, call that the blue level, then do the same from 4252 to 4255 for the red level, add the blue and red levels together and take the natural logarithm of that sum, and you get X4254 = 2.45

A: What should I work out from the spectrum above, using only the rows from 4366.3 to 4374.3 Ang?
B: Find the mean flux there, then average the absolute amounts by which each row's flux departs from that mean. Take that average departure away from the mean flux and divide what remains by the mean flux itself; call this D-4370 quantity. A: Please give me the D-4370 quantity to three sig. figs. 0.925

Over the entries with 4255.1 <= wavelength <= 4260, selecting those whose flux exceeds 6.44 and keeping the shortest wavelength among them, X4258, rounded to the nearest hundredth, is 4257.56 Ang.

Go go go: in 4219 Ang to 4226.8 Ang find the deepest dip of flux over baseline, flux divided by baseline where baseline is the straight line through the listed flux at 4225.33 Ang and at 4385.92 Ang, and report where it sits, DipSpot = 4225.33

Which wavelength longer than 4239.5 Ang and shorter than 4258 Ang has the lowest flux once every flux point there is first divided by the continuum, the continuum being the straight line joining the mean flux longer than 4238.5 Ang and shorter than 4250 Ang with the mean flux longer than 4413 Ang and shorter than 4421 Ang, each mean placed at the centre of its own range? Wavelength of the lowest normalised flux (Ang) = 4241.90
